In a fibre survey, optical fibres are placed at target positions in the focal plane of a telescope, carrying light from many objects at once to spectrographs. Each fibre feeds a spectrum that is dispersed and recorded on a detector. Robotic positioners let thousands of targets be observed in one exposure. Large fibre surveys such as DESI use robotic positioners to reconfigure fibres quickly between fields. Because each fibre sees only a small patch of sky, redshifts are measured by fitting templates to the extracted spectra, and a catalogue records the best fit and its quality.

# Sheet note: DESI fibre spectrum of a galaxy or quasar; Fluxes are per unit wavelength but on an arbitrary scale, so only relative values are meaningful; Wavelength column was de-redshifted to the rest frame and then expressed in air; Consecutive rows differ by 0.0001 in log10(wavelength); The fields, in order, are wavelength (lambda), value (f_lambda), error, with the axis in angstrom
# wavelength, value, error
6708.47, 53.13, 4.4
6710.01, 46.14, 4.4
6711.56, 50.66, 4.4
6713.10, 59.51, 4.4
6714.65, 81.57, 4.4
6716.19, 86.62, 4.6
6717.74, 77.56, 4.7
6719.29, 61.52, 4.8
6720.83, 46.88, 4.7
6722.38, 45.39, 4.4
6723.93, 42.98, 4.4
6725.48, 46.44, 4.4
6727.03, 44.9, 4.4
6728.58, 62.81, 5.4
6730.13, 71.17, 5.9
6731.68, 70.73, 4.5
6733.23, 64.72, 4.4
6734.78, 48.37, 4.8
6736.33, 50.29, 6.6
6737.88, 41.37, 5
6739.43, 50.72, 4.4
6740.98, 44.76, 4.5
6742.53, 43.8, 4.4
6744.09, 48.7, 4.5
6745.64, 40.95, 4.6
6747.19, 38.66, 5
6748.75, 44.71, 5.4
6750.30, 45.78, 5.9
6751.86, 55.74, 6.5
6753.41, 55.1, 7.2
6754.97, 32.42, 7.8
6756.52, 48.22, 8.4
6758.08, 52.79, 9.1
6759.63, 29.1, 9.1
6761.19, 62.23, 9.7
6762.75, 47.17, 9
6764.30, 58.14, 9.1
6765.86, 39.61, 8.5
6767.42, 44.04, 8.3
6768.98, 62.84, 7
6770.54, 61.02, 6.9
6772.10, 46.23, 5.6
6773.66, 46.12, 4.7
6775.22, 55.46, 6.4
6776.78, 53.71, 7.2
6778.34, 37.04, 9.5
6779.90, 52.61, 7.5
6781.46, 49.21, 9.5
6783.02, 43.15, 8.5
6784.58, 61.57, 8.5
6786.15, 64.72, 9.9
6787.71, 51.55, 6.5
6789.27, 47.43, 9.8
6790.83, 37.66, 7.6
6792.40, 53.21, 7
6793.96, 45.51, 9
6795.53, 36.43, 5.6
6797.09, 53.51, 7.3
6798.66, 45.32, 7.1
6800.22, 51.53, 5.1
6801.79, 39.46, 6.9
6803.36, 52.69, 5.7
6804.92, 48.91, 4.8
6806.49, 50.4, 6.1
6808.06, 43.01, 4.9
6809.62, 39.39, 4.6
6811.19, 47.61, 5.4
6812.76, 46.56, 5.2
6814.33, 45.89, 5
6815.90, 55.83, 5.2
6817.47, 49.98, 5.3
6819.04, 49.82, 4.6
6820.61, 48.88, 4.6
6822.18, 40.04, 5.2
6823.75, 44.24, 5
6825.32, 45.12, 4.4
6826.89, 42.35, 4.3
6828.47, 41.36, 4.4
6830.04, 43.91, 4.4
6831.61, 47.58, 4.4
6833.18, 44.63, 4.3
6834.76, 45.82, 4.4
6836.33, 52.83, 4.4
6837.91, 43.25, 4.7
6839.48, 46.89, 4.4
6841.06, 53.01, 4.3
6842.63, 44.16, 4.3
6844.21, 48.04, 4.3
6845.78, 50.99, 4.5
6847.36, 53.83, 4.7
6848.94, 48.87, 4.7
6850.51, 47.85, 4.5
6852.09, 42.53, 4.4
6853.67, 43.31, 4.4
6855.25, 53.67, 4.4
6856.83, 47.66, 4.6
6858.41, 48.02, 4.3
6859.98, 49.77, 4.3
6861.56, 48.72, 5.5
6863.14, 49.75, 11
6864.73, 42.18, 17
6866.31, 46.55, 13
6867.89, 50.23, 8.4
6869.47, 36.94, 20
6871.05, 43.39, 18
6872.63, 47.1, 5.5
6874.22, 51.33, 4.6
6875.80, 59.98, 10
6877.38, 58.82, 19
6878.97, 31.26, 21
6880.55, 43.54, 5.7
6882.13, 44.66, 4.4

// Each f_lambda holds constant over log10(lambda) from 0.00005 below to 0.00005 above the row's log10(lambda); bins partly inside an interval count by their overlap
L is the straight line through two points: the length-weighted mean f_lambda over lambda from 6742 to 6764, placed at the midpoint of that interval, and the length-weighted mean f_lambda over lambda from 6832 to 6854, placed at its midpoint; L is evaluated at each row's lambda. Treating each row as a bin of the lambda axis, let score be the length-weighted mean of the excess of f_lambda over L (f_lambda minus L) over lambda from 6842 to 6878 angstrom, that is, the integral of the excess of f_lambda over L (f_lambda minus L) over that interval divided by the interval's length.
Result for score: 0.5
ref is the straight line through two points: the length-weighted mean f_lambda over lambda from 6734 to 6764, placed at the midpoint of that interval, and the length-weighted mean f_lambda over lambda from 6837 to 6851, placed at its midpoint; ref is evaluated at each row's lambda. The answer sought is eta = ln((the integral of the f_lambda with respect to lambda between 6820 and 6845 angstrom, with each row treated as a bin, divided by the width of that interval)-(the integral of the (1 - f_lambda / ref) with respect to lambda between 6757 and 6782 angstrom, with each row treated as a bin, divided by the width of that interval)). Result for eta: 3.82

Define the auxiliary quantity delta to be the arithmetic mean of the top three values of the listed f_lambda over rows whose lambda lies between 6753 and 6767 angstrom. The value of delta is 58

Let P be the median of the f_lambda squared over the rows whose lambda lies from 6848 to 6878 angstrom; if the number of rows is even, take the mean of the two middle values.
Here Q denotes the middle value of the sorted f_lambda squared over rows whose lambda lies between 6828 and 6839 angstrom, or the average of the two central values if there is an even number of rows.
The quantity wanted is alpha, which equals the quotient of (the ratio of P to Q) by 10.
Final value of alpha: 0.12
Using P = 2306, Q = 1992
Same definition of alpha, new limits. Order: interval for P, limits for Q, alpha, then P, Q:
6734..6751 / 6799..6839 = 0.10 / 2003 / 2106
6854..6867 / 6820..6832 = 0.12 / 2340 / 1943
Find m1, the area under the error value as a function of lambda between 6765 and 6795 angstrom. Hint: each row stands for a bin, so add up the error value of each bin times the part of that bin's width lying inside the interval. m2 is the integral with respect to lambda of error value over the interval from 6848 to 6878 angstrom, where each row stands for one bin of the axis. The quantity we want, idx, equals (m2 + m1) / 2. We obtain 248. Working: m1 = 233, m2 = 262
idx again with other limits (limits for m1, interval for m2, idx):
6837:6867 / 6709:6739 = 160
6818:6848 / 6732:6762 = 160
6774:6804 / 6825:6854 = 178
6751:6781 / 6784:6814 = 216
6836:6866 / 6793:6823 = 170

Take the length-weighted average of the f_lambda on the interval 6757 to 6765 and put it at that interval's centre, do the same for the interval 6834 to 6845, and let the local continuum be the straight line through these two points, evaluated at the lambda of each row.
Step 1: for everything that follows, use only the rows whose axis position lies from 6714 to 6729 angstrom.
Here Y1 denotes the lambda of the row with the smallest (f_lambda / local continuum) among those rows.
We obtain 6723.93 angstrom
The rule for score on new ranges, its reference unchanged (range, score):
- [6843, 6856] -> 0.7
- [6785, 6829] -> 0.1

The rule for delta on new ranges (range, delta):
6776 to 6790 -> 60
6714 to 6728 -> 82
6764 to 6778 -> 61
